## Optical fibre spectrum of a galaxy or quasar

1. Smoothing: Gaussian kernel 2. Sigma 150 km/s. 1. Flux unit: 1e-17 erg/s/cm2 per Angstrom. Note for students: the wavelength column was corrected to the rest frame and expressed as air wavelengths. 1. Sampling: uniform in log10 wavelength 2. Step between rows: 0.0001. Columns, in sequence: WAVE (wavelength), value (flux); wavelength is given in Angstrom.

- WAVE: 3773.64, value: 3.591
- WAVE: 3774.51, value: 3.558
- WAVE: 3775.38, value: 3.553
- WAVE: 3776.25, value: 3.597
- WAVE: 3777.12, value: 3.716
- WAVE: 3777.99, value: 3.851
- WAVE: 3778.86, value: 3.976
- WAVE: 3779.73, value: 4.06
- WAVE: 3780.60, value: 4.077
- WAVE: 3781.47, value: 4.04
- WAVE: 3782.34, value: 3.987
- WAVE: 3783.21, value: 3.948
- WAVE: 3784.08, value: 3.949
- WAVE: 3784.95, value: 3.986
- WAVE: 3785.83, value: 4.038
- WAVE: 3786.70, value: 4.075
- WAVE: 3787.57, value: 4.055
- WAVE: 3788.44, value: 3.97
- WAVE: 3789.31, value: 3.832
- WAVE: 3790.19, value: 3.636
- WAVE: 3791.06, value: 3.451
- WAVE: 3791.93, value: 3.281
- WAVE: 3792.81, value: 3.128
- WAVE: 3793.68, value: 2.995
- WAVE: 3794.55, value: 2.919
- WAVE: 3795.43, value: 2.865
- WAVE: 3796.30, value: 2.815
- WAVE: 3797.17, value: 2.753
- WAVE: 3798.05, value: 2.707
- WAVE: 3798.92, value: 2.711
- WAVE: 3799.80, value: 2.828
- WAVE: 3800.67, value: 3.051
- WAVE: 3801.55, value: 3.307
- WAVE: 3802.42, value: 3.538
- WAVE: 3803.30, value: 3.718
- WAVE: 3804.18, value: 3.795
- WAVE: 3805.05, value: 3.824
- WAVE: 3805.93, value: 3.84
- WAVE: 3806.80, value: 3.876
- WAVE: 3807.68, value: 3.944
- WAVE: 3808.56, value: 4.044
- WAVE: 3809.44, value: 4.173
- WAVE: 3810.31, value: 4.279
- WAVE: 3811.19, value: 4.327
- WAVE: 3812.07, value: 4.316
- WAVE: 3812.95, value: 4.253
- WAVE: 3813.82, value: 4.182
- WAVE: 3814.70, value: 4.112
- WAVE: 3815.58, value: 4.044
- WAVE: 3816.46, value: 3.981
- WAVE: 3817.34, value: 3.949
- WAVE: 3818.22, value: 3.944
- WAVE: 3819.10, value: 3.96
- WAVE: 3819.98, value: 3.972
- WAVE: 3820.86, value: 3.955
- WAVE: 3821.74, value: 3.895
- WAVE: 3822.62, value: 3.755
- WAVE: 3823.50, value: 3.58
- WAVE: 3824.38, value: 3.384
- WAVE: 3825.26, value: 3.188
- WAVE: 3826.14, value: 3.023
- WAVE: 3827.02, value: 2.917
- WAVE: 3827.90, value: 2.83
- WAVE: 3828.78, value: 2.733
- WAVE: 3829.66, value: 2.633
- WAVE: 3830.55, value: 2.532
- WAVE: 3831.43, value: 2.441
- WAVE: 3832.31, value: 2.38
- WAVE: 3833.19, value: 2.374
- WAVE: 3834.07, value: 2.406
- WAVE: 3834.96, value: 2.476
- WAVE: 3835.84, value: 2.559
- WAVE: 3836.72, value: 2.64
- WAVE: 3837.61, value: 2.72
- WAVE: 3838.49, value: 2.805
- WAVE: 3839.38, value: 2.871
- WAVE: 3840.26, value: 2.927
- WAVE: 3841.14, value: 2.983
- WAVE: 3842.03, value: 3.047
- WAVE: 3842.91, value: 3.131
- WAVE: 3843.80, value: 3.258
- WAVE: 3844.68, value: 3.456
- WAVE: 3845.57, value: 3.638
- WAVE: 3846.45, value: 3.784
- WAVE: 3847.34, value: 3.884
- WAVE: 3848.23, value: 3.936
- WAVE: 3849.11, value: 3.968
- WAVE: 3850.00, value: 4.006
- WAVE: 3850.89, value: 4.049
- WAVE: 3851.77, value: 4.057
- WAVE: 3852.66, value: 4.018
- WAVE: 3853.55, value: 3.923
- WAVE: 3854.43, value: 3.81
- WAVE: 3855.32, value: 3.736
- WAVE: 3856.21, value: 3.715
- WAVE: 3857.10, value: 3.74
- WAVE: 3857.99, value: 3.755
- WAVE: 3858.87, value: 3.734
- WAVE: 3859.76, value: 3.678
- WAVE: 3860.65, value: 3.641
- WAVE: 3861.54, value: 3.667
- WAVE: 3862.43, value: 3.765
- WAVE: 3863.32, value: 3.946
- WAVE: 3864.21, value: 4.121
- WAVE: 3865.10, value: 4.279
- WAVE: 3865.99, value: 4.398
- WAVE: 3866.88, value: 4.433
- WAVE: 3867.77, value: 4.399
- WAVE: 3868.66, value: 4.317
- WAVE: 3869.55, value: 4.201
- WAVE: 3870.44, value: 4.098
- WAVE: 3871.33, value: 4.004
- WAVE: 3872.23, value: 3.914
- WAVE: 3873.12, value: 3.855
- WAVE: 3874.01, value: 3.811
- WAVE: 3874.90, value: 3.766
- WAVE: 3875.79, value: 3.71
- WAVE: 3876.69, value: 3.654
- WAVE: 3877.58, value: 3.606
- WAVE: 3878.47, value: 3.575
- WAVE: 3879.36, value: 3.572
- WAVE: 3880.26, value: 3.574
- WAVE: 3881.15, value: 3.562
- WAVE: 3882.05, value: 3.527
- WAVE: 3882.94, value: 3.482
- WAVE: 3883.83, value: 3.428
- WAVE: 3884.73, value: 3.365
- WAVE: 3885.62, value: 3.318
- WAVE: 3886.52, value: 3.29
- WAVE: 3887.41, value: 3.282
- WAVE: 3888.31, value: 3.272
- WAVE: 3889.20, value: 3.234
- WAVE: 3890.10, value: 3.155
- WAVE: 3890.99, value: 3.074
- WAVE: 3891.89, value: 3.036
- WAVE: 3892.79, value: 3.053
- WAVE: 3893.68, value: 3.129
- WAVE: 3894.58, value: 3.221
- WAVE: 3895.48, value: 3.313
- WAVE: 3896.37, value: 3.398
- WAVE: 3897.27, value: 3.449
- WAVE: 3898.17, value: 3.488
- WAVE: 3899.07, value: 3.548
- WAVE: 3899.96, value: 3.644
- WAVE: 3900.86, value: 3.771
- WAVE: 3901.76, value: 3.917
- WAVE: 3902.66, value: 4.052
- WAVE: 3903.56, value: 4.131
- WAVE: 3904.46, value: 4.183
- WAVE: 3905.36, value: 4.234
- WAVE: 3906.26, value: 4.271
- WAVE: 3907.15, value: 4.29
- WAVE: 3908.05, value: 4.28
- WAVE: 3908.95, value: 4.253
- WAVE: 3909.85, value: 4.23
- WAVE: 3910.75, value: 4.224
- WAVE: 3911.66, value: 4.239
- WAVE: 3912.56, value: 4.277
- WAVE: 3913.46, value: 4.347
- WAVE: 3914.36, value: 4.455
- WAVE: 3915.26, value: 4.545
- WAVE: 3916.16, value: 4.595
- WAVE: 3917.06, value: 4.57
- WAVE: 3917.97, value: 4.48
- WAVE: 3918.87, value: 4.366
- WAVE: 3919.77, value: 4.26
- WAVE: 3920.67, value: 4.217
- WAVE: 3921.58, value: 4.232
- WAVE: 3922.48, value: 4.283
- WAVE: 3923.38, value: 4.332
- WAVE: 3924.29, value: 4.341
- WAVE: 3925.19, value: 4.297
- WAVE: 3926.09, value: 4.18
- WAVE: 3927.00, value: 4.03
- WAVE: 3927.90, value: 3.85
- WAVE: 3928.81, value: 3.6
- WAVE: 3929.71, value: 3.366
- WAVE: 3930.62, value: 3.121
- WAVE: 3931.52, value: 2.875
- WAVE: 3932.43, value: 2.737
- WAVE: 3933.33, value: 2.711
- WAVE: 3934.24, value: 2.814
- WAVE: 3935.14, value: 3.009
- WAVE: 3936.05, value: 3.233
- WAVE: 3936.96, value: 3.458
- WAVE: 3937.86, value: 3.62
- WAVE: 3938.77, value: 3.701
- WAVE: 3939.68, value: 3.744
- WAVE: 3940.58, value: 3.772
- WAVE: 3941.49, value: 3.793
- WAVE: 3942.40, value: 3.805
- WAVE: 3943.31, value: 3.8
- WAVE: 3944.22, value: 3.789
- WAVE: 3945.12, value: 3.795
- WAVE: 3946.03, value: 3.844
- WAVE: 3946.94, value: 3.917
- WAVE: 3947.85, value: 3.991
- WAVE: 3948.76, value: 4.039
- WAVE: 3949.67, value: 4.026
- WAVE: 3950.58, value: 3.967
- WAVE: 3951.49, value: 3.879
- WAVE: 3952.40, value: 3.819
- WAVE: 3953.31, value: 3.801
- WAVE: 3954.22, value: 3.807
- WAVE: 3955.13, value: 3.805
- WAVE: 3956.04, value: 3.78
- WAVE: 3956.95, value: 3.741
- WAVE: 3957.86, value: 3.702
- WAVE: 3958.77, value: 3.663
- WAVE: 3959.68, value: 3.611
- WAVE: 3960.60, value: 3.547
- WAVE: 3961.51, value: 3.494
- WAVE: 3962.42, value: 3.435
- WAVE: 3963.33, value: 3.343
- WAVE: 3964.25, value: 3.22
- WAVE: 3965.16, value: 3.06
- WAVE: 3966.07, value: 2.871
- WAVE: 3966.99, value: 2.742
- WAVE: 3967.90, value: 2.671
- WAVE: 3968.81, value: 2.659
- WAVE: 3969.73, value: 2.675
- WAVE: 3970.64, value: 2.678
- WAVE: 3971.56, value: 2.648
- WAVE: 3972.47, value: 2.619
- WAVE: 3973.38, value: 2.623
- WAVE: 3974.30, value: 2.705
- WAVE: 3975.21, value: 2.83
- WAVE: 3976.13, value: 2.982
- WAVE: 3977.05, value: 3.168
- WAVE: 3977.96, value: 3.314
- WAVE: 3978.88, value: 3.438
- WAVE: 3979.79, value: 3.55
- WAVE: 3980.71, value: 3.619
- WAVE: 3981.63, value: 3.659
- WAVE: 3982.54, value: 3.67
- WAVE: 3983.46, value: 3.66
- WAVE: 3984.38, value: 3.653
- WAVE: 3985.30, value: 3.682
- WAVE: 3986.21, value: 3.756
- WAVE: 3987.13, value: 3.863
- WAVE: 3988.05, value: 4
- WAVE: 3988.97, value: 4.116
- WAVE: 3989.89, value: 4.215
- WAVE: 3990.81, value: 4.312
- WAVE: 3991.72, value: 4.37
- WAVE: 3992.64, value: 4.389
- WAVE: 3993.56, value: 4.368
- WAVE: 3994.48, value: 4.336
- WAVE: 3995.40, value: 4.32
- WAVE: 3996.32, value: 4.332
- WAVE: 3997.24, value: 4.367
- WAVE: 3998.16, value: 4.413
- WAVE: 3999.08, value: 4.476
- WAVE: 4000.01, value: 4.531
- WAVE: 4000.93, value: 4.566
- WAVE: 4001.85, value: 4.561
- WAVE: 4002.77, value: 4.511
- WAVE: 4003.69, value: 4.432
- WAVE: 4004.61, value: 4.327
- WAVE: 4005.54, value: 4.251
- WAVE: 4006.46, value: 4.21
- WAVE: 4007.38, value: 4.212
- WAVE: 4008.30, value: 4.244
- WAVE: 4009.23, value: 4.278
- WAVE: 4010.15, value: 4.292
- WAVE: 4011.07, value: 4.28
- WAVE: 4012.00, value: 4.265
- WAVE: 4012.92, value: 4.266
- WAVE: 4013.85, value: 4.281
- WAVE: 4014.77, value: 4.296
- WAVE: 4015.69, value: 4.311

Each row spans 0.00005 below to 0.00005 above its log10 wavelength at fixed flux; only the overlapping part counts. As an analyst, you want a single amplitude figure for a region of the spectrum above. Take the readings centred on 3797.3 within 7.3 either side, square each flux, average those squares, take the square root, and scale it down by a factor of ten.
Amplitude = 0.32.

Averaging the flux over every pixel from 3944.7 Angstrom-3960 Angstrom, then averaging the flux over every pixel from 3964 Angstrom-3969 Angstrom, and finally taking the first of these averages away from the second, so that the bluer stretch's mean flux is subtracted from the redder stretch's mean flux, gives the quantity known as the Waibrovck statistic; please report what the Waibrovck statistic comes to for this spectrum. -1.0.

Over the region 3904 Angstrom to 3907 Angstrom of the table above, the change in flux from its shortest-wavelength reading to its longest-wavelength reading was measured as 0.09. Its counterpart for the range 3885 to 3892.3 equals -0.28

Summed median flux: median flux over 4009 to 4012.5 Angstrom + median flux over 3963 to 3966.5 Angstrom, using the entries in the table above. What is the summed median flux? 7.4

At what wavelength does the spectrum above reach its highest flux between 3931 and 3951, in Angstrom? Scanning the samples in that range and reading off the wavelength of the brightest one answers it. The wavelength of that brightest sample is 3948.76 Angstrom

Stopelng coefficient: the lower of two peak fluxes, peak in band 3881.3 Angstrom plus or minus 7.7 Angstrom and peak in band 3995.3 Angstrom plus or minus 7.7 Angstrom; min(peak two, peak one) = 3.81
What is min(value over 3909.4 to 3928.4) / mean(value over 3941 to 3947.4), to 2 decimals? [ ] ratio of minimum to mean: 1.01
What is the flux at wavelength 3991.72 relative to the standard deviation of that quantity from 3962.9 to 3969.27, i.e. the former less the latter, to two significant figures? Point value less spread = 4.1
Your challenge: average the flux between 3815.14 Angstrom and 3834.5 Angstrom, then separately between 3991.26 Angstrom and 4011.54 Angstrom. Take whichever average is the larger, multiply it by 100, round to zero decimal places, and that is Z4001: 437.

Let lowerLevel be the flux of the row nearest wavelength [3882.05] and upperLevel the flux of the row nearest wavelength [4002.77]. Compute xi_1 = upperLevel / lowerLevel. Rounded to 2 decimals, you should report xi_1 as 1.28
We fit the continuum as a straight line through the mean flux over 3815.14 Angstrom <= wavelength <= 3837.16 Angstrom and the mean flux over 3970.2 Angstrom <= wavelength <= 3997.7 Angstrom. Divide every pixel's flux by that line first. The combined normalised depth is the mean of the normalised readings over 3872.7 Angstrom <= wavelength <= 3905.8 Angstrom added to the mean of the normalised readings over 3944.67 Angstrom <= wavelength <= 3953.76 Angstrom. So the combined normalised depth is 2.15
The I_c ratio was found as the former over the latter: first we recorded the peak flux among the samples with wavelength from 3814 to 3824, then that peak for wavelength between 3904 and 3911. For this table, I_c 0.96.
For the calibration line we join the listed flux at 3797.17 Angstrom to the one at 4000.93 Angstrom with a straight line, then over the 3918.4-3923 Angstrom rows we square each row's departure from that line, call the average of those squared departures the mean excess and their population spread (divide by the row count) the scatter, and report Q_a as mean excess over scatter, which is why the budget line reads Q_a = 3.4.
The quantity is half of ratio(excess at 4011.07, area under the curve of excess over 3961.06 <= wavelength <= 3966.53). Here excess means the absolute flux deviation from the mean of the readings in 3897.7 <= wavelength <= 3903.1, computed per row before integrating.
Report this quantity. 0.10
